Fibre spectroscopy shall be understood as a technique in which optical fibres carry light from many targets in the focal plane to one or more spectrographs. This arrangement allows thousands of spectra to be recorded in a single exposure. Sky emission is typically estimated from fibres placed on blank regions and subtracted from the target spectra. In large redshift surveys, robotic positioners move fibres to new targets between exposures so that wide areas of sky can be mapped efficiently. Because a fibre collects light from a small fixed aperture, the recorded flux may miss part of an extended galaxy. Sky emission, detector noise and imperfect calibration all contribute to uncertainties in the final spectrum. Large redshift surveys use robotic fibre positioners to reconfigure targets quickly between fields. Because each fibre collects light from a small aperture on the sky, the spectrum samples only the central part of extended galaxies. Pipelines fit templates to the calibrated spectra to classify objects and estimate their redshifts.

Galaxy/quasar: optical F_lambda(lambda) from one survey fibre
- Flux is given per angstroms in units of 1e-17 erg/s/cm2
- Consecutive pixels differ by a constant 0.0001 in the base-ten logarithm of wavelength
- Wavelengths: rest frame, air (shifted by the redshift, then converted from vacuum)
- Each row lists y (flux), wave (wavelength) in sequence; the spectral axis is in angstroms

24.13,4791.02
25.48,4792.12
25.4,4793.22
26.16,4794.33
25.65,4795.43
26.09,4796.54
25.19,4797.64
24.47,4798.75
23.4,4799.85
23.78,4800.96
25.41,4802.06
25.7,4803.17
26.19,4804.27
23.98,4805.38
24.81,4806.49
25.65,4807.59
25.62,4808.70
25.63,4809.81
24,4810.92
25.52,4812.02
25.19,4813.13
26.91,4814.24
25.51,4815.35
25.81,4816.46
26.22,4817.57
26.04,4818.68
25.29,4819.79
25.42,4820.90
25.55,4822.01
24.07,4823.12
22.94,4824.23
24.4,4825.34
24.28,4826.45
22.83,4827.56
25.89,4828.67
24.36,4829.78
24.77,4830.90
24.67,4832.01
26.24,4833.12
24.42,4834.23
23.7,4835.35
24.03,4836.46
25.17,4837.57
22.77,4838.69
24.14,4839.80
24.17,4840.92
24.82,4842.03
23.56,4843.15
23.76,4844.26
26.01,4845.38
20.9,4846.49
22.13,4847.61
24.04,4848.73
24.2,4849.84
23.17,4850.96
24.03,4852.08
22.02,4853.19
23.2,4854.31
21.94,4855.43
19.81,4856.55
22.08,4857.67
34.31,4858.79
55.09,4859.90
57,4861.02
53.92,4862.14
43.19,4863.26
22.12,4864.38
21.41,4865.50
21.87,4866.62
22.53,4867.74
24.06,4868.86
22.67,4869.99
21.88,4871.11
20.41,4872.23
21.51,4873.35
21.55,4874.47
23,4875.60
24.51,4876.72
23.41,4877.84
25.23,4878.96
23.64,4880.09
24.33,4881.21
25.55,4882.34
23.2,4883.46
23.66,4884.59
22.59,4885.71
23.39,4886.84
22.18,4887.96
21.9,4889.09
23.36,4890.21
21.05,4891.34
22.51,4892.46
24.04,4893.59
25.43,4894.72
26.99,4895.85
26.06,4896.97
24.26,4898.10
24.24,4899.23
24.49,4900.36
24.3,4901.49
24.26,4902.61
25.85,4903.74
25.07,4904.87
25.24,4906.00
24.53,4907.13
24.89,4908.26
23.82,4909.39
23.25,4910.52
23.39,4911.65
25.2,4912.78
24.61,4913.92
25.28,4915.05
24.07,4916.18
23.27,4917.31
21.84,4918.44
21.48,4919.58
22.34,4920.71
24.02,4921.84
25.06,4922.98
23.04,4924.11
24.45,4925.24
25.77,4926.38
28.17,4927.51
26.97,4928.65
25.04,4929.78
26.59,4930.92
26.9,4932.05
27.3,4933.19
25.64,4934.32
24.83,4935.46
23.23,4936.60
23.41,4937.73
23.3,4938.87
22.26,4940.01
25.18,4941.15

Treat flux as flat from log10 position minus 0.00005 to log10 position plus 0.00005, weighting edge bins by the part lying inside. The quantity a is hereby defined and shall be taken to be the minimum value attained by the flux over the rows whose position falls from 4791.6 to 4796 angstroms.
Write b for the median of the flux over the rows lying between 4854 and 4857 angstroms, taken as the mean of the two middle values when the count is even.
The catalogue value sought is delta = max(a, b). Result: 25.4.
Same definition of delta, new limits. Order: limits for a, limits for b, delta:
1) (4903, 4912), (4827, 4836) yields 24.5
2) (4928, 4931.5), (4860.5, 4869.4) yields 25.0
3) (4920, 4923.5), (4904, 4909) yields 25.0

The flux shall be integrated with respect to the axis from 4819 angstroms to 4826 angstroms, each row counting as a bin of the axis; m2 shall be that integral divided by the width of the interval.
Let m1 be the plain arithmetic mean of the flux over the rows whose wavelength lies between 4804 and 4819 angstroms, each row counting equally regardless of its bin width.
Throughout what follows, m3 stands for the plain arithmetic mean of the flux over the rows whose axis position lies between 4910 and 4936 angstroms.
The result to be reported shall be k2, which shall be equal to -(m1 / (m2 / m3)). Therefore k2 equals -25.6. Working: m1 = 25.5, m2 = 24.7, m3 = 24.7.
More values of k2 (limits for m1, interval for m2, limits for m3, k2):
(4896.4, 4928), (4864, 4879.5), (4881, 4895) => -25.2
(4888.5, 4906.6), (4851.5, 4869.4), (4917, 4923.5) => -18.3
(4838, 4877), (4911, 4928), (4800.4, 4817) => -27.8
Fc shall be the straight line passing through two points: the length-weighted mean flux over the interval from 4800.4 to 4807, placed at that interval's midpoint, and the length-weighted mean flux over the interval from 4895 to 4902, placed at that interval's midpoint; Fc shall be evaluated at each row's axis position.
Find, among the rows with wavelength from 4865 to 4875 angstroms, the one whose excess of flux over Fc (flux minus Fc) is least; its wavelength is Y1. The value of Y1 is 4872.23 angstroms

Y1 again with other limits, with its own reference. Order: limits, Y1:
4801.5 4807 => 4805.38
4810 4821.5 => 4810.92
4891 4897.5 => 4891.34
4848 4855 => 4853.19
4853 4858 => 4856.55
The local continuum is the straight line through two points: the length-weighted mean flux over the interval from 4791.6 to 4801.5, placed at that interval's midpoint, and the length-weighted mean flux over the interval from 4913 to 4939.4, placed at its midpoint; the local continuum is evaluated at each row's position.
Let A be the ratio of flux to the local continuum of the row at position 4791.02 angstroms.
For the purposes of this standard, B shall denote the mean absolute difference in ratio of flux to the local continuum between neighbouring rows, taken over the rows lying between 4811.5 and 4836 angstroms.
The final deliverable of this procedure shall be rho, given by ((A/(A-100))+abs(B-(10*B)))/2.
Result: 0.17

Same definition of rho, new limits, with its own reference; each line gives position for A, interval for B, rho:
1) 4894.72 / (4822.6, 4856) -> 0.23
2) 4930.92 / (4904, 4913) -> 0.12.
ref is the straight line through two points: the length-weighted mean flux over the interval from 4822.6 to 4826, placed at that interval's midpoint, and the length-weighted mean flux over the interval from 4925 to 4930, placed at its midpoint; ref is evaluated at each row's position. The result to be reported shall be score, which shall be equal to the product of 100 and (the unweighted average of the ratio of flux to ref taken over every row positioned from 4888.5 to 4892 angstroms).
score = 87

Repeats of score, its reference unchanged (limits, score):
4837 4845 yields 99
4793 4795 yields 112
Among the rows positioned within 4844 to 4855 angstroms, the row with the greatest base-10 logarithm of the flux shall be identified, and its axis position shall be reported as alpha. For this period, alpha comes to 4845.38 angstroms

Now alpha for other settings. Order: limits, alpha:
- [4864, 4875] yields 4868.86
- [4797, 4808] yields 4804.27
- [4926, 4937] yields 4927.51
